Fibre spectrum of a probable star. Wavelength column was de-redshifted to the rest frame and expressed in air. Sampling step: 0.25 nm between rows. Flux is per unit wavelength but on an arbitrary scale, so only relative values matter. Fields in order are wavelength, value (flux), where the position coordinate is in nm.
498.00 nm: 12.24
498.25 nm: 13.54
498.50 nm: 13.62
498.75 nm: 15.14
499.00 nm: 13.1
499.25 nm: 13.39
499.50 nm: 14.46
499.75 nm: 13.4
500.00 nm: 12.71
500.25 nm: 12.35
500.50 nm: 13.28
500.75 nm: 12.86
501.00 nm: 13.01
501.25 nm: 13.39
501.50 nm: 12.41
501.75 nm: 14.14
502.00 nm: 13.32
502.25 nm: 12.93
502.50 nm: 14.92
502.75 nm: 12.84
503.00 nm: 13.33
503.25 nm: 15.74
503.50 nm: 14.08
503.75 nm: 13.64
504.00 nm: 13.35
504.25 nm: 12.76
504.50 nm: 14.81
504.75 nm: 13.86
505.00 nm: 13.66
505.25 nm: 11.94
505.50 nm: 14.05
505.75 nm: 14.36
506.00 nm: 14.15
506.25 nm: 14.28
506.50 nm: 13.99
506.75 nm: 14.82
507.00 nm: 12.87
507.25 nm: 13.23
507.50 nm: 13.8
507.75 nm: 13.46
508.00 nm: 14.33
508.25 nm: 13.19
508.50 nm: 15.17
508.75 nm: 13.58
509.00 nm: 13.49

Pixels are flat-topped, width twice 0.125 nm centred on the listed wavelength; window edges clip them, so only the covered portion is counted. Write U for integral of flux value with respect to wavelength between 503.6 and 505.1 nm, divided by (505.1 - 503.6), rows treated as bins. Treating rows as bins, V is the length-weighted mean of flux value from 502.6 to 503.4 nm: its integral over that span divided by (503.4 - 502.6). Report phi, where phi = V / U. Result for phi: 1.02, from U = 13.7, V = 14.0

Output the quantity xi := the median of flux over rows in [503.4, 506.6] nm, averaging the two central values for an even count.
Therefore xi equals 14.0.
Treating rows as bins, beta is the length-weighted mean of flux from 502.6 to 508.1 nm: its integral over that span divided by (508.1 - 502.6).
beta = 13.8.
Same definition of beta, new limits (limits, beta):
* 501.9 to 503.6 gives 13.9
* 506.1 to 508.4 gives 13.8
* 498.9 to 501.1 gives 13.2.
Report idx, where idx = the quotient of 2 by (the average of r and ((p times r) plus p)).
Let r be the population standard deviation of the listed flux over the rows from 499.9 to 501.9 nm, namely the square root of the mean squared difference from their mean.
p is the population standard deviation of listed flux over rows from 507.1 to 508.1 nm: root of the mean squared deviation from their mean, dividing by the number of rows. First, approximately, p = 0.41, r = 0.55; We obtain 3.4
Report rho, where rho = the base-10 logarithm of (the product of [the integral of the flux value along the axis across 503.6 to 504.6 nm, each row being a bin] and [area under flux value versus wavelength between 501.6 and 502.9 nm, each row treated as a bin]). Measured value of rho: 2.4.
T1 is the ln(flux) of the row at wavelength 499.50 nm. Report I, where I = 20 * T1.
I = 53.43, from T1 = 2.67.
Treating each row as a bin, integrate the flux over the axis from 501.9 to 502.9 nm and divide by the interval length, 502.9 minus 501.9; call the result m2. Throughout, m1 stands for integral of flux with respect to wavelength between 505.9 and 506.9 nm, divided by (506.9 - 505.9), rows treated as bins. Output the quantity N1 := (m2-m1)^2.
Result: 0.6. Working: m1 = 14.3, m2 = 13.5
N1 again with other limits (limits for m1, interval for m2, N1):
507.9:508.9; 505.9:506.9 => 0.1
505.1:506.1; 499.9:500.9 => 0.6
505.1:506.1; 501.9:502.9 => 0.0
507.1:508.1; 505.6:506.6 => 0.3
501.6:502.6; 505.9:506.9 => 0.3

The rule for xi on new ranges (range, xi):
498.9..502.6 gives 13.3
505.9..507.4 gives 14.1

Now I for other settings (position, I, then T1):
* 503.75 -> 52.26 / 2.61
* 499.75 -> 51.91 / 2.60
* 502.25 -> 51.19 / 2.56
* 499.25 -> 51.89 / 2.59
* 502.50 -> 54.05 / 2.70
